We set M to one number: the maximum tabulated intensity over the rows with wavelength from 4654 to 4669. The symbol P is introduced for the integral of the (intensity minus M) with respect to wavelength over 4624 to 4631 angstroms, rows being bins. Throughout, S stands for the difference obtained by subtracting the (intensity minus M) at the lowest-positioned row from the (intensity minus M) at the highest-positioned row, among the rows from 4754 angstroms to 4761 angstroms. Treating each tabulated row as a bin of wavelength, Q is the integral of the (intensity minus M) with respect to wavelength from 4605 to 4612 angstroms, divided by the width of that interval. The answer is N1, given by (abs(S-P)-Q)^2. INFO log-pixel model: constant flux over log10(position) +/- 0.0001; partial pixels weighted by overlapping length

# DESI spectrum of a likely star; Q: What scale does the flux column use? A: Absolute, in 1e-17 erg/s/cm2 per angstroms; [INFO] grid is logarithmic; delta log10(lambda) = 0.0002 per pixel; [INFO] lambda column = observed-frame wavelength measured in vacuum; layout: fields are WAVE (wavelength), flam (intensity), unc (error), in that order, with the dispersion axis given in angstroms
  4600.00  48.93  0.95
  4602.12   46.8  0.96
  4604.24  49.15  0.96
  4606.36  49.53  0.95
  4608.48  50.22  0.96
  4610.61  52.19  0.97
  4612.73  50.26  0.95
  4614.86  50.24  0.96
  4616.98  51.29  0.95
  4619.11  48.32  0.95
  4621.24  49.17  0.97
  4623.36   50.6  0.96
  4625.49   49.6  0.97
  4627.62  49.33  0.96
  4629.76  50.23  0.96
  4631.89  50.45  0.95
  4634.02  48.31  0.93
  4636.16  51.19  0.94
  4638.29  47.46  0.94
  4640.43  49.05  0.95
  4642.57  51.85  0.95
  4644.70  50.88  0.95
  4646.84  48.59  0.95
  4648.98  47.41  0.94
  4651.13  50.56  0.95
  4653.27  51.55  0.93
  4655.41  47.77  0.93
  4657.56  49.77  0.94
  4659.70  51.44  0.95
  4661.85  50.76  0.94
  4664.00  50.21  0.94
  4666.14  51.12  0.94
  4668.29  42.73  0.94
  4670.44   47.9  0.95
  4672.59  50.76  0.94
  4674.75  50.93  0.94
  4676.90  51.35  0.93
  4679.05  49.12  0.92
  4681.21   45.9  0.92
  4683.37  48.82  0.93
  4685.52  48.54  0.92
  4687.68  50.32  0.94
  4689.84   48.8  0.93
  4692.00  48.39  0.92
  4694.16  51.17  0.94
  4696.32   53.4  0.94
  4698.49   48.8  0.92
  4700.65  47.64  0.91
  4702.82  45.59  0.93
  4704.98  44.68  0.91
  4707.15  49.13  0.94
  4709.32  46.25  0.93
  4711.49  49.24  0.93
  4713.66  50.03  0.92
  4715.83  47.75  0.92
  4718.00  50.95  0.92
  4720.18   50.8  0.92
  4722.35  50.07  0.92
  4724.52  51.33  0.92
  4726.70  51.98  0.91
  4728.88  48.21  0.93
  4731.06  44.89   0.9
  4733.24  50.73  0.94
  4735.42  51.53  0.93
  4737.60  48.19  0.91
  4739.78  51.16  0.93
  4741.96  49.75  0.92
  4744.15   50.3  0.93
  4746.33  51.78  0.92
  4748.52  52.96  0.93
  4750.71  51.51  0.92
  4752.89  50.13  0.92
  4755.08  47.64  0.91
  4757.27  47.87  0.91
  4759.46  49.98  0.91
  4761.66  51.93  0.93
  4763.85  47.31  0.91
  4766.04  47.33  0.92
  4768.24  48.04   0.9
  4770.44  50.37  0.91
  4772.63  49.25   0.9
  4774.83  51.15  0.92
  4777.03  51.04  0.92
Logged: 217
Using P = -12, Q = -0.9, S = 2.3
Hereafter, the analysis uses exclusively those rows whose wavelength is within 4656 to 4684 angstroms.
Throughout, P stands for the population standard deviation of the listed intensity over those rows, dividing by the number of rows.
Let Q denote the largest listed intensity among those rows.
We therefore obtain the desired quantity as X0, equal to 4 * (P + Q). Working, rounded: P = 2.4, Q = 51.44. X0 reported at 215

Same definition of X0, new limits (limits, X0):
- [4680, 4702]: 221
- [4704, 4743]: 217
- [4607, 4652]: 214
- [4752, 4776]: 214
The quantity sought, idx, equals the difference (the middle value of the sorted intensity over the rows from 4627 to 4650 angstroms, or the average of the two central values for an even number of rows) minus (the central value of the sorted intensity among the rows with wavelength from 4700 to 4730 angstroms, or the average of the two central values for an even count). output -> 0.1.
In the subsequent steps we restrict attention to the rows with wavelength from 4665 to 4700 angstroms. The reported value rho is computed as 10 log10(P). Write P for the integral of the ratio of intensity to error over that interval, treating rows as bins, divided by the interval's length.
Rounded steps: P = 52.8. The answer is 17.2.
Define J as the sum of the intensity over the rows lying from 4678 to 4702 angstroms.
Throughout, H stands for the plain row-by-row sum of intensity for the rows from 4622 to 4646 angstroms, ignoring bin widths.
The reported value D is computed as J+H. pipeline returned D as 1090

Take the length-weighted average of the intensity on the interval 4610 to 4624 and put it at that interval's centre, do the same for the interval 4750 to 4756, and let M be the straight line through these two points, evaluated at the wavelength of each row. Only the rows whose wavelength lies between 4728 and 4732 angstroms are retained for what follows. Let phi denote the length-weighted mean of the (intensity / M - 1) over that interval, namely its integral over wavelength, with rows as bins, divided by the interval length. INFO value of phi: -0.067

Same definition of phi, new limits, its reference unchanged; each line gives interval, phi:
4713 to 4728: 0.010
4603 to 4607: -0.022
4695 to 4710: -0.039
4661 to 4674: -0.023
